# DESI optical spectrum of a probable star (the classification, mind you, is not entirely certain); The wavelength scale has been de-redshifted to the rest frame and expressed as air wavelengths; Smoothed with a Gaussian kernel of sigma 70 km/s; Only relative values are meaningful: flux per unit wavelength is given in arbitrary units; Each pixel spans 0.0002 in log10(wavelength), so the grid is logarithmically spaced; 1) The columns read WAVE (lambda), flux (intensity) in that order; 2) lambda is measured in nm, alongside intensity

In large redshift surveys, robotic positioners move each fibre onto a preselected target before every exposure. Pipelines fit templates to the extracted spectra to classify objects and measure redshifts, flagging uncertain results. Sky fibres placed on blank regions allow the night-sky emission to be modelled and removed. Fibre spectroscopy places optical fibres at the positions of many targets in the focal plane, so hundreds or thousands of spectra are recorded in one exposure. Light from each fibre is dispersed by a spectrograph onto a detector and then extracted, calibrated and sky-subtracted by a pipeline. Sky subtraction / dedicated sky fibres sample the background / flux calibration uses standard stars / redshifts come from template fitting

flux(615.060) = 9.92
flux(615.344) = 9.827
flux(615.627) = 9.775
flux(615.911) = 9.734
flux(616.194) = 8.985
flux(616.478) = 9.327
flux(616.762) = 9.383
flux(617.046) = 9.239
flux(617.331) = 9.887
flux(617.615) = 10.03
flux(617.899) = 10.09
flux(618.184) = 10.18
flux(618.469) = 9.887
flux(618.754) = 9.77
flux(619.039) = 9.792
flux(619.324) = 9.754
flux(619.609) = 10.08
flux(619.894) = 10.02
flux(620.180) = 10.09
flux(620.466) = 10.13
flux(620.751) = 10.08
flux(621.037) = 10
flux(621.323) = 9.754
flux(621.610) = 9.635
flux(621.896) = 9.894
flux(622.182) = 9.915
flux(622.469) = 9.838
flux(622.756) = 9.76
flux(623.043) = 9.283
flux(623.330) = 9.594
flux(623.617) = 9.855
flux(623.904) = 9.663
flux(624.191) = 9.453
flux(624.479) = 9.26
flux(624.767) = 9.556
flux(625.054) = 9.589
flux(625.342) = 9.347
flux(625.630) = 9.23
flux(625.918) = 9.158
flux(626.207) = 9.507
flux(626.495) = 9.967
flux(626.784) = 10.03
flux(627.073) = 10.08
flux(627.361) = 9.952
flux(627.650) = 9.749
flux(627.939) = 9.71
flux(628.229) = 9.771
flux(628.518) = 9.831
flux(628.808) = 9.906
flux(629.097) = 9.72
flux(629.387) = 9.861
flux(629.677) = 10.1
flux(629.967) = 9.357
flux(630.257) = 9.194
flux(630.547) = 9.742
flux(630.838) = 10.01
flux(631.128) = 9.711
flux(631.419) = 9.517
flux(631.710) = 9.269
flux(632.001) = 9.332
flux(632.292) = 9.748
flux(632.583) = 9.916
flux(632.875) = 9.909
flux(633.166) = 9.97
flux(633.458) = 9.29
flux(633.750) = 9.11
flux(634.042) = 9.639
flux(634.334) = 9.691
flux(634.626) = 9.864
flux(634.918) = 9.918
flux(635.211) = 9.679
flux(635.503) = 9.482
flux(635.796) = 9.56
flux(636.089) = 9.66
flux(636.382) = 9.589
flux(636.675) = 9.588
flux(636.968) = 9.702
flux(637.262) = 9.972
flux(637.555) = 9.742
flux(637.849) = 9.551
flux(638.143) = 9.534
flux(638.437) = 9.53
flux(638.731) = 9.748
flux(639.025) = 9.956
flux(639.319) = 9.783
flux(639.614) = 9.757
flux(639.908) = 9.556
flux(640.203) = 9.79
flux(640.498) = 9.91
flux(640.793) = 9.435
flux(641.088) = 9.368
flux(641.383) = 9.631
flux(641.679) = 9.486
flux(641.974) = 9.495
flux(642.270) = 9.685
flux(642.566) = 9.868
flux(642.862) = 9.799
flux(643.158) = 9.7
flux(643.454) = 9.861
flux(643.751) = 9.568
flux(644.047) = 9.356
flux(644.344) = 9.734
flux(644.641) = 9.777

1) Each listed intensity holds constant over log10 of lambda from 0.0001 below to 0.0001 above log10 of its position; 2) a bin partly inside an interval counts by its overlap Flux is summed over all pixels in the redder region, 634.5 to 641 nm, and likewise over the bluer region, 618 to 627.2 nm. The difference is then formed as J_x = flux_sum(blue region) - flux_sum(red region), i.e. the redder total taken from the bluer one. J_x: 99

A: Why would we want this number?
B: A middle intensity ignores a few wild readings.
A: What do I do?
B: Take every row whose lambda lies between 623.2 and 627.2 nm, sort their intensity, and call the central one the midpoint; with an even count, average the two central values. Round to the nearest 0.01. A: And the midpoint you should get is 9.57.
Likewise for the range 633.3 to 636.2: 9.65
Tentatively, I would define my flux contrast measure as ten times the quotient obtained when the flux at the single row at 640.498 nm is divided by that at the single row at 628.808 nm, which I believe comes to 10.0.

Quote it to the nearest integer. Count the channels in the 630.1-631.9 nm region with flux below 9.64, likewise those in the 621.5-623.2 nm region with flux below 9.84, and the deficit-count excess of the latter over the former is 1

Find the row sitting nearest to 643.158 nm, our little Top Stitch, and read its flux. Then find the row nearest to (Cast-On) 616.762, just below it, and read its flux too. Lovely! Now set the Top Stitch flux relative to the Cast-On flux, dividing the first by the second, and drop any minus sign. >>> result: 1.03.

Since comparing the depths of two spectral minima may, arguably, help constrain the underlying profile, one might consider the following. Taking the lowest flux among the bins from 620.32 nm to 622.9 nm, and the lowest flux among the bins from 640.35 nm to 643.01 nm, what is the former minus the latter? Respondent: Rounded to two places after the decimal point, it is 0.27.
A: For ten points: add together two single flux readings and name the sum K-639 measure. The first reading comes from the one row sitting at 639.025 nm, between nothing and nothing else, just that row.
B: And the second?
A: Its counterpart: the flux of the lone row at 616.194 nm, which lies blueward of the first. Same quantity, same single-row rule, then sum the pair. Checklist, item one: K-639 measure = 18.94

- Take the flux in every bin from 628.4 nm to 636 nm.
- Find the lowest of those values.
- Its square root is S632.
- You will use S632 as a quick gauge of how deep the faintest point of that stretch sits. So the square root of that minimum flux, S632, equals 3.02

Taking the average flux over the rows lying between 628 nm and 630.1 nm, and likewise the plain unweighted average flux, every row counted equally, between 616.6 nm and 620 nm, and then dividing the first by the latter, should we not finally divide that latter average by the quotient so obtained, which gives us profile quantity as 9.9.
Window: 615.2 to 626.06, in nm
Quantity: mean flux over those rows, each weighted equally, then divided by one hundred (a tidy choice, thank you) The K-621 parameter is 0.097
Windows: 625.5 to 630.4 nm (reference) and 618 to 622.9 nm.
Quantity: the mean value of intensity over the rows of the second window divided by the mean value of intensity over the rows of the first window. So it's 1.02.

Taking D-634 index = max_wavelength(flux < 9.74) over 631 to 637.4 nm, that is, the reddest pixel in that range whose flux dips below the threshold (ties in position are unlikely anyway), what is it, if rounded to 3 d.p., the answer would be 636.968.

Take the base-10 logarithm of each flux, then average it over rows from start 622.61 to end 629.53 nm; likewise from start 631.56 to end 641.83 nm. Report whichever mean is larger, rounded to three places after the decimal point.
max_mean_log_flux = 0.985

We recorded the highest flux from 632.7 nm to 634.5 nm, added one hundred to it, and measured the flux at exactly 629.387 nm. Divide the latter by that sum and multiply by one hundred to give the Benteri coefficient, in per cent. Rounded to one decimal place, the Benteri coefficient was 9.0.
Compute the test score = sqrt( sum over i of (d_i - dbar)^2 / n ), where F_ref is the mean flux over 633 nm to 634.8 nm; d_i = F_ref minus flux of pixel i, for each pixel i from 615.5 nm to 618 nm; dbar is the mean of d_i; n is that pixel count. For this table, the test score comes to 0.36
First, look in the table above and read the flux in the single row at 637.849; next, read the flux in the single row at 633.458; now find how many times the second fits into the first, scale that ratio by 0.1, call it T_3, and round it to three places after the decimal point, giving 0.103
